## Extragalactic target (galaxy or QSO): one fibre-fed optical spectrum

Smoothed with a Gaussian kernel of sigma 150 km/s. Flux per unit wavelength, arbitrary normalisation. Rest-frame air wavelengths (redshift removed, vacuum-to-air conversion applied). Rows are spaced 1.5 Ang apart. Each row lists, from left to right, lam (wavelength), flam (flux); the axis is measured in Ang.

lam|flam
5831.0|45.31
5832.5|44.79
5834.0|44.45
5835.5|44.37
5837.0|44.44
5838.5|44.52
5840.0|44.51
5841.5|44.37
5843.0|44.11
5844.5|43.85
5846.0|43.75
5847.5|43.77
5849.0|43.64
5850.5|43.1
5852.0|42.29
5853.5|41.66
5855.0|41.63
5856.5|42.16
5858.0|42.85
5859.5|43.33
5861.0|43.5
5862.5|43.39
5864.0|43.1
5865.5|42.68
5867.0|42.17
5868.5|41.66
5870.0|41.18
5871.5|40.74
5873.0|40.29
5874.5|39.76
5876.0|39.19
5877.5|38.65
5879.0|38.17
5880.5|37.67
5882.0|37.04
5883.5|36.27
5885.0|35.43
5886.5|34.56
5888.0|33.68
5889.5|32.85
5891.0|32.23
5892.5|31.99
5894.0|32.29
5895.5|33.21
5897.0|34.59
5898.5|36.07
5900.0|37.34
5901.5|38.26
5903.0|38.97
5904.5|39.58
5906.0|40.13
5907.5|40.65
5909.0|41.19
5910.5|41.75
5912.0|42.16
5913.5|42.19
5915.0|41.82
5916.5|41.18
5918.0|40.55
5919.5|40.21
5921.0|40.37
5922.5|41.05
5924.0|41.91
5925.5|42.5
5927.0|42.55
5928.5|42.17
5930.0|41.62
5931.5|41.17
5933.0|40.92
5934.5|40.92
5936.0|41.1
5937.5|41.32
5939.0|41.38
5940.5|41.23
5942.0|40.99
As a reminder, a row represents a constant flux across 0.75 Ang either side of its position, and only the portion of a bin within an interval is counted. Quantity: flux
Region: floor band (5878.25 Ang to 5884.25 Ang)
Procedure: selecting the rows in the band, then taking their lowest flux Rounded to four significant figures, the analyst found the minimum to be 36.27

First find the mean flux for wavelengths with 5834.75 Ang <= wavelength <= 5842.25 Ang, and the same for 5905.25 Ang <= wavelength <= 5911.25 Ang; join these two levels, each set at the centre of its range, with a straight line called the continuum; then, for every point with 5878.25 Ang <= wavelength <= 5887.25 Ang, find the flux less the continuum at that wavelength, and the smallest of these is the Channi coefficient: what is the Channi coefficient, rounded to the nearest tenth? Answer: -7.5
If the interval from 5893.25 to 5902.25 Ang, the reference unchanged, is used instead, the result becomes -9.4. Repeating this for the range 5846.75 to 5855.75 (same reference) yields -2.0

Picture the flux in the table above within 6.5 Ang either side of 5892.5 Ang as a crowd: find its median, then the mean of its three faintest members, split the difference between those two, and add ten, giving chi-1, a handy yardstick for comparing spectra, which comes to 43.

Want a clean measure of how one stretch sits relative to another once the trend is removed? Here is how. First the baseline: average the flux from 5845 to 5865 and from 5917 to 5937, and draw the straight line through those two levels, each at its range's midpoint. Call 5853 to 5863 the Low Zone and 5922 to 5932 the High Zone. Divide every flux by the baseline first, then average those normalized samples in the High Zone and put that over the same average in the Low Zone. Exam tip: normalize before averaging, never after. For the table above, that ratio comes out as 1.02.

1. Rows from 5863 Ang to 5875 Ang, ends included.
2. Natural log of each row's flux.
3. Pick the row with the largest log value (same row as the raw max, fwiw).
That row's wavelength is 5864.0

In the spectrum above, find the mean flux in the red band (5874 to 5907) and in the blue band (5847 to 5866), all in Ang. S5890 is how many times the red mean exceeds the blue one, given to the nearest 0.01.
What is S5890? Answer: 0.85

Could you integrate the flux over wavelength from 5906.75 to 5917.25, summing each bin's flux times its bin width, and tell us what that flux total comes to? 436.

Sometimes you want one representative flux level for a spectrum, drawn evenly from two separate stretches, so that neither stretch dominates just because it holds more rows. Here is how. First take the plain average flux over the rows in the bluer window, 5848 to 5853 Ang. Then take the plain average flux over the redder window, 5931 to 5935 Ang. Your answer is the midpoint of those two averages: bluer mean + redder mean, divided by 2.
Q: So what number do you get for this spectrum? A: 42.0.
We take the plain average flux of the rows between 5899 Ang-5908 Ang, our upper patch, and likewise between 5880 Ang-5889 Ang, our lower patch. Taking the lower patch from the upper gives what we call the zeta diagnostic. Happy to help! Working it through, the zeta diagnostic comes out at 3.4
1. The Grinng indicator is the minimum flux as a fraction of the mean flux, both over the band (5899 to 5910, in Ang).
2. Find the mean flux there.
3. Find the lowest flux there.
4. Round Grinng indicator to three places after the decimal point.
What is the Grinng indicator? 0.947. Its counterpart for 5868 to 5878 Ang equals 0.961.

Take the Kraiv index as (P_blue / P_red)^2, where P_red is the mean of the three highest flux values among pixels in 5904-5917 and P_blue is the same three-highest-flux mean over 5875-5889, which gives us 0.85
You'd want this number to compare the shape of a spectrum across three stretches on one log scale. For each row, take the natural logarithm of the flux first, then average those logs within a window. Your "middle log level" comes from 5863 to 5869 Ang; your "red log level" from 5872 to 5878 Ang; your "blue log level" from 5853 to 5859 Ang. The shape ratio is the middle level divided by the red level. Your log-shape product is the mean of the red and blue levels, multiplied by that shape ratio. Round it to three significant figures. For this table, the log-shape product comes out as 3.78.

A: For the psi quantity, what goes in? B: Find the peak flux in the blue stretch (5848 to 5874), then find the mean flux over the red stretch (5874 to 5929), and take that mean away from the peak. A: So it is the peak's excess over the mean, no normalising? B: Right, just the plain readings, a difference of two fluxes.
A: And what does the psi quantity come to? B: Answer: 5.3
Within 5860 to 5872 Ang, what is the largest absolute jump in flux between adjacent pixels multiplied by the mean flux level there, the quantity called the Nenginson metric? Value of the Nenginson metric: 21.6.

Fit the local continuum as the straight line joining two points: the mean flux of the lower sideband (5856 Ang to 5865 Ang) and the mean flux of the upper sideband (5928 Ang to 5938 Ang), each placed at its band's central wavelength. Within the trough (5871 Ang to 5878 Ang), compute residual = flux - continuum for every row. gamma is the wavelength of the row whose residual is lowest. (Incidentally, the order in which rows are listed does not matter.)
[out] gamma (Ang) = 5877.5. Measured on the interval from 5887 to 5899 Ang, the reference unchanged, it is 5892.5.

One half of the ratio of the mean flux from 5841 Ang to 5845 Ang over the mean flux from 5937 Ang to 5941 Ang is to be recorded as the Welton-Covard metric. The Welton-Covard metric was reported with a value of 0.53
